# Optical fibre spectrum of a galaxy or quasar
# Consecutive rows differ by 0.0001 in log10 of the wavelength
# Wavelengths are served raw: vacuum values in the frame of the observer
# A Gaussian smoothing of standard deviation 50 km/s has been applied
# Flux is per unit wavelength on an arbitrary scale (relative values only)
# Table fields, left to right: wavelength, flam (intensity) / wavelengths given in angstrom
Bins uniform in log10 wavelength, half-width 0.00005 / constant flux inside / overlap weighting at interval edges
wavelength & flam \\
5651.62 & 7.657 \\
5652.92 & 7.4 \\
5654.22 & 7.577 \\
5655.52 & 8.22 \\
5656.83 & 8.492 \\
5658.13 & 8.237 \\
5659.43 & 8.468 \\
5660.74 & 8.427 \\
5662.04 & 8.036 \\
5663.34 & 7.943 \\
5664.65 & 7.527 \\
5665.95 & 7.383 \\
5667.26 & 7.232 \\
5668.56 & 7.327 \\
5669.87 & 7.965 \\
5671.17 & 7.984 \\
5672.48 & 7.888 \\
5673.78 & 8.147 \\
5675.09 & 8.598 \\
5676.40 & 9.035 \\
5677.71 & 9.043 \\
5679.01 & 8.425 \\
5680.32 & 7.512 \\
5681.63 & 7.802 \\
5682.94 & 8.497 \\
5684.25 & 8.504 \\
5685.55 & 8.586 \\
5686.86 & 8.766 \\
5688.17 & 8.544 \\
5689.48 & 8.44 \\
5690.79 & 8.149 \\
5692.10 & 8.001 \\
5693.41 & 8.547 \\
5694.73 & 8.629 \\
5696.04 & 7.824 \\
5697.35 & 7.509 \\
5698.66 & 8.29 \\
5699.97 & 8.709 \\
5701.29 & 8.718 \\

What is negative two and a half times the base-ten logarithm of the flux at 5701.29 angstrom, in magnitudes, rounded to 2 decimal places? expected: -2.35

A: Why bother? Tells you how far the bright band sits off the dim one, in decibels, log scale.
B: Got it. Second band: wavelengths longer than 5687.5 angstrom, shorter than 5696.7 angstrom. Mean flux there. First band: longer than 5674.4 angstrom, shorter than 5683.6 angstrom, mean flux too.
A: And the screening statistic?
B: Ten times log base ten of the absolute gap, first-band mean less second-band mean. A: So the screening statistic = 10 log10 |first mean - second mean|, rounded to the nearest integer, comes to -10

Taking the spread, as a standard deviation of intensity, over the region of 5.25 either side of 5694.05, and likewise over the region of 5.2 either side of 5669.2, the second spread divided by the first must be 0.92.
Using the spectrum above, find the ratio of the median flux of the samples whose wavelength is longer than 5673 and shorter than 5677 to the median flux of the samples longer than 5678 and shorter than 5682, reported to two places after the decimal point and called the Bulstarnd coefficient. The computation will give 1.10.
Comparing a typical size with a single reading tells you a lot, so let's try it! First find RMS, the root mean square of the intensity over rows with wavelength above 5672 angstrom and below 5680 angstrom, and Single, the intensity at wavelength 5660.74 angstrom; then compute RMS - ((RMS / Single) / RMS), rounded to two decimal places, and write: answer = 8.41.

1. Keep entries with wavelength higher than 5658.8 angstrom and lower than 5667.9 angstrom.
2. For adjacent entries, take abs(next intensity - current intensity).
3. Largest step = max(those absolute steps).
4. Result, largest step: 0.42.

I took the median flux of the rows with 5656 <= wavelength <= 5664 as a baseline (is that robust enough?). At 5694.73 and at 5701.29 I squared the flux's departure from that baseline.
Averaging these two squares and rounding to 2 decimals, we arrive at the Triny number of 0.12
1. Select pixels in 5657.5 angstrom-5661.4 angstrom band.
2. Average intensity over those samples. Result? 8.38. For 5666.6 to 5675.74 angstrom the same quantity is 7.88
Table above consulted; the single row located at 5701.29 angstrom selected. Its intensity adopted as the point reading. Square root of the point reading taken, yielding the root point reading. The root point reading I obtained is 2.95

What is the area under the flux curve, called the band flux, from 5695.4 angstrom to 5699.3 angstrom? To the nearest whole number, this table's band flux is 31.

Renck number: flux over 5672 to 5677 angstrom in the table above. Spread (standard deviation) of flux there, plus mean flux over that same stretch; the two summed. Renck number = 8.9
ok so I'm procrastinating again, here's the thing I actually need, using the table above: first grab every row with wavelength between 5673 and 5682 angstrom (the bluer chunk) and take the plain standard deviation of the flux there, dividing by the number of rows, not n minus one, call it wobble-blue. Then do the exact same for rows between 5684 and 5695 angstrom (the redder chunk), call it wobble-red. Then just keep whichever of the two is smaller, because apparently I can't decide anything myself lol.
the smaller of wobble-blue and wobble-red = 0.23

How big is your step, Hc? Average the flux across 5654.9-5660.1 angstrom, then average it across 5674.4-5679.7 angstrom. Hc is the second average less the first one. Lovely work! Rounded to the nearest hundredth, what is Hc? 0.42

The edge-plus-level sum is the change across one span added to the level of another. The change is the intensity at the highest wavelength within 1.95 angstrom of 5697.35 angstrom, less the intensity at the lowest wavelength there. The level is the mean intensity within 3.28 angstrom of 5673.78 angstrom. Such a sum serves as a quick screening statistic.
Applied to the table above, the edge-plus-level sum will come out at 8.8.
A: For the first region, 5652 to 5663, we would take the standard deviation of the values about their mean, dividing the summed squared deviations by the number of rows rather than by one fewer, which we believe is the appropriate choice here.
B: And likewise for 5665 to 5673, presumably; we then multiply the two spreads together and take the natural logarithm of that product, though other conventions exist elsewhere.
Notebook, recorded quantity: -2.1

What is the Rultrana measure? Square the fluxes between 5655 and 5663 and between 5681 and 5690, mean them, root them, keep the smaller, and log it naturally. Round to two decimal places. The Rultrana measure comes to 2.12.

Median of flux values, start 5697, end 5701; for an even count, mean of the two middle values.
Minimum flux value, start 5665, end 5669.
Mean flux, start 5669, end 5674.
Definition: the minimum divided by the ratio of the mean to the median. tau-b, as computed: 7.5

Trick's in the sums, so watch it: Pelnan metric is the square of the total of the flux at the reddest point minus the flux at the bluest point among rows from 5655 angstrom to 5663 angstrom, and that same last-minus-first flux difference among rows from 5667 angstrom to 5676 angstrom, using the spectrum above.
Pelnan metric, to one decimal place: 1.4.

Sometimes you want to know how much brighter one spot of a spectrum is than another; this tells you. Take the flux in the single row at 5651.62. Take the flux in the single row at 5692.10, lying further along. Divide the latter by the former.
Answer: 1.04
